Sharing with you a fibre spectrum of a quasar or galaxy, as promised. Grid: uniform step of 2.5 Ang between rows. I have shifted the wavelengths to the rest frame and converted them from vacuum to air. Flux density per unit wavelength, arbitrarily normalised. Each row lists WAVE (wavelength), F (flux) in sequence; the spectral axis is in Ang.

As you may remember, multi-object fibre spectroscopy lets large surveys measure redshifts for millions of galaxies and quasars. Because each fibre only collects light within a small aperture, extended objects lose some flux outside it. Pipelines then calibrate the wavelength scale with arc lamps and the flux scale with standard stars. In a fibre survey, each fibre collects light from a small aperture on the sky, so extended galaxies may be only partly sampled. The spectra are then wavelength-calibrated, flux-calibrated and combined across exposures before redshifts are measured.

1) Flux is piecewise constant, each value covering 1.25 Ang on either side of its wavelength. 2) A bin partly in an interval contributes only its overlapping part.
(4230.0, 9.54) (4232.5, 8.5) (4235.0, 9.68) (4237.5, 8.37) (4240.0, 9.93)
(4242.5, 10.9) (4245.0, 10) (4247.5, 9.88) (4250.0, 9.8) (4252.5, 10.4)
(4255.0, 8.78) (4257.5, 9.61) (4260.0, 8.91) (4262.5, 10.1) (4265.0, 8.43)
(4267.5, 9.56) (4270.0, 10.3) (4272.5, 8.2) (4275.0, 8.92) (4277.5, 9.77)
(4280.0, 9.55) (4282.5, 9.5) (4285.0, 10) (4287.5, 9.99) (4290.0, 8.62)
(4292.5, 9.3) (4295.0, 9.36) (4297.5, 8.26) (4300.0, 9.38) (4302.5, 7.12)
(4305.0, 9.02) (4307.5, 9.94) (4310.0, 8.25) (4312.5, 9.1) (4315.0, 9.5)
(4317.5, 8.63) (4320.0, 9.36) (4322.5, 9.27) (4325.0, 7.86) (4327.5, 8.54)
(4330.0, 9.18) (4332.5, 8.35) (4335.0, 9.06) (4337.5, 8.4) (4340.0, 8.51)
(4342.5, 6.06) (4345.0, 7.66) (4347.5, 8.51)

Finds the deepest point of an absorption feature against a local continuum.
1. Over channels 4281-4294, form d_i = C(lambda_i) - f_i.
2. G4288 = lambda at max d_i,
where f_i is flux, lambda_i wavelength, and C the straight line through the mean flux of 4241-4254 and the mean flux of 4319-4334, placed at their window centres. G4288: 4290.0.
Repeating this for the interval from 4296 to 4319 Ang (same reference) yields 4302.5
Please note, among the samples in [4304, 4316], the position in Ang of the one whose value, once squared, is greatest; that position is 4307.5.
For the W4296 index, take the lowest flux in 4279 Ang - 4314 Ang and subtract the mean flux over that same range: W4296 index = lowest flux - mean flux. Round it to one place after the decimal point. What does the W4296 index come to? -2.0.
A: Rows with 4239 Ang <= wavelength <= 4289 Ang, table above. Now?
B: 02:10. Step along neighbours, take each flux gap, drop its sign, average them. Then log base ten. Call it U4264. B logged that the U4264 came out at -0.10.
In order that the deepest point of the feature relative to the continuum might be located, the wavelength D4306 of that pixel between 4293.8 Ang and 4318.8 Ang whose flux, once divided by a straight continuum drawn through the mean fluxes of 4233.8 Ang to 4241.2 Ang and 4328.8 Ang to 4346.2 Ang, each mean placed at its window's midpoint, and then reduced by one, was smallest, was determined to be 4302.5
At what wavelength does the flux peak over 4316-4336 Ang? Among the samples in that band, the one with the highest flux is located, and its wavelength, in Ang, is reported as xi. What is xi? 4320.0 Ang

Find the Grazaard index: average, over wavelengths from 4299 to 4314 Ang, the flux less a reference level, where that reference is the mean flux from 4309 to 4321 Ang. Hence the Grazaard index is -0.2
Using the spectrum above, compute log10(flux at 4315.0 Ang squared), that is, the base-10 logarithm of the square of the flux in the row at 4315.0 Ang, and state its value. 1.96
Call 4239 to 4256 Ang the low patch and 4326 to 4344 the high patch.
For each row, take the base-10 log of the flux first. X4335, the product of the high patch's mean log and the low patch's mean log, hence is 0.913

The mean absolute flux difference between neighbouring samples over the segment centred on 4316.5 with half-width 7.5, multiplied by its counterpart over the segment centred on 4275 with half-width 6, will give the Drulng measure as 0.57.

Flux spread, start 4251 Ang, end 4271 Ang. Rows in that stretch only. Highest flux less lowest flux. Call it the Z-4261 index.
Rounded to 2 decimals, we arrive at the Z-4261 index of 1.97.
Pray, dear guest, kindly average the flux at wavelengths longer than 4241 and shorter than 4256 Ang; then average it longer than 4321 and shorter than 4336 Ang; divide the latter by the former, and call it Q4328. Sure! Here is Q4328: 0.87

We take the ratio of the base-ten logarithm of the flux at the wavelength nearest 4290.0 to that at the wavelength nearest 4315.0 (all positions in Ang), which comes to 0.96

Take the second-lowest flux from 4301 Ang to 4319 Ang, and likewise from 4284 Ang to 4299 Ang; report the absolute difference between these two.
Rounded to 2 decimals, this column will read 0.37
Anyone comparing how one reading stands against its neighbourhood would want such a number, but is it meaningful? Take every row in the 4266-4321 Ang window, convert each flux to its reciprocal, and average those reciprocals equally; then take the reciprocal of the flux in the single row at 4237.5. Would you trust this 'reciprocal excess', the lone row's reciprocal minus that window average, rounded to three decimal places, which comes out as 0.010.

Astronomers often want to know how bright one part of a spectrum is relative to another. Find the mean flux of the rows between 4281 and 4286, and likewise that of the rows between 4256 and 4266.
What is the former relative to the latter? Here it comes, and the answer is 1.05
